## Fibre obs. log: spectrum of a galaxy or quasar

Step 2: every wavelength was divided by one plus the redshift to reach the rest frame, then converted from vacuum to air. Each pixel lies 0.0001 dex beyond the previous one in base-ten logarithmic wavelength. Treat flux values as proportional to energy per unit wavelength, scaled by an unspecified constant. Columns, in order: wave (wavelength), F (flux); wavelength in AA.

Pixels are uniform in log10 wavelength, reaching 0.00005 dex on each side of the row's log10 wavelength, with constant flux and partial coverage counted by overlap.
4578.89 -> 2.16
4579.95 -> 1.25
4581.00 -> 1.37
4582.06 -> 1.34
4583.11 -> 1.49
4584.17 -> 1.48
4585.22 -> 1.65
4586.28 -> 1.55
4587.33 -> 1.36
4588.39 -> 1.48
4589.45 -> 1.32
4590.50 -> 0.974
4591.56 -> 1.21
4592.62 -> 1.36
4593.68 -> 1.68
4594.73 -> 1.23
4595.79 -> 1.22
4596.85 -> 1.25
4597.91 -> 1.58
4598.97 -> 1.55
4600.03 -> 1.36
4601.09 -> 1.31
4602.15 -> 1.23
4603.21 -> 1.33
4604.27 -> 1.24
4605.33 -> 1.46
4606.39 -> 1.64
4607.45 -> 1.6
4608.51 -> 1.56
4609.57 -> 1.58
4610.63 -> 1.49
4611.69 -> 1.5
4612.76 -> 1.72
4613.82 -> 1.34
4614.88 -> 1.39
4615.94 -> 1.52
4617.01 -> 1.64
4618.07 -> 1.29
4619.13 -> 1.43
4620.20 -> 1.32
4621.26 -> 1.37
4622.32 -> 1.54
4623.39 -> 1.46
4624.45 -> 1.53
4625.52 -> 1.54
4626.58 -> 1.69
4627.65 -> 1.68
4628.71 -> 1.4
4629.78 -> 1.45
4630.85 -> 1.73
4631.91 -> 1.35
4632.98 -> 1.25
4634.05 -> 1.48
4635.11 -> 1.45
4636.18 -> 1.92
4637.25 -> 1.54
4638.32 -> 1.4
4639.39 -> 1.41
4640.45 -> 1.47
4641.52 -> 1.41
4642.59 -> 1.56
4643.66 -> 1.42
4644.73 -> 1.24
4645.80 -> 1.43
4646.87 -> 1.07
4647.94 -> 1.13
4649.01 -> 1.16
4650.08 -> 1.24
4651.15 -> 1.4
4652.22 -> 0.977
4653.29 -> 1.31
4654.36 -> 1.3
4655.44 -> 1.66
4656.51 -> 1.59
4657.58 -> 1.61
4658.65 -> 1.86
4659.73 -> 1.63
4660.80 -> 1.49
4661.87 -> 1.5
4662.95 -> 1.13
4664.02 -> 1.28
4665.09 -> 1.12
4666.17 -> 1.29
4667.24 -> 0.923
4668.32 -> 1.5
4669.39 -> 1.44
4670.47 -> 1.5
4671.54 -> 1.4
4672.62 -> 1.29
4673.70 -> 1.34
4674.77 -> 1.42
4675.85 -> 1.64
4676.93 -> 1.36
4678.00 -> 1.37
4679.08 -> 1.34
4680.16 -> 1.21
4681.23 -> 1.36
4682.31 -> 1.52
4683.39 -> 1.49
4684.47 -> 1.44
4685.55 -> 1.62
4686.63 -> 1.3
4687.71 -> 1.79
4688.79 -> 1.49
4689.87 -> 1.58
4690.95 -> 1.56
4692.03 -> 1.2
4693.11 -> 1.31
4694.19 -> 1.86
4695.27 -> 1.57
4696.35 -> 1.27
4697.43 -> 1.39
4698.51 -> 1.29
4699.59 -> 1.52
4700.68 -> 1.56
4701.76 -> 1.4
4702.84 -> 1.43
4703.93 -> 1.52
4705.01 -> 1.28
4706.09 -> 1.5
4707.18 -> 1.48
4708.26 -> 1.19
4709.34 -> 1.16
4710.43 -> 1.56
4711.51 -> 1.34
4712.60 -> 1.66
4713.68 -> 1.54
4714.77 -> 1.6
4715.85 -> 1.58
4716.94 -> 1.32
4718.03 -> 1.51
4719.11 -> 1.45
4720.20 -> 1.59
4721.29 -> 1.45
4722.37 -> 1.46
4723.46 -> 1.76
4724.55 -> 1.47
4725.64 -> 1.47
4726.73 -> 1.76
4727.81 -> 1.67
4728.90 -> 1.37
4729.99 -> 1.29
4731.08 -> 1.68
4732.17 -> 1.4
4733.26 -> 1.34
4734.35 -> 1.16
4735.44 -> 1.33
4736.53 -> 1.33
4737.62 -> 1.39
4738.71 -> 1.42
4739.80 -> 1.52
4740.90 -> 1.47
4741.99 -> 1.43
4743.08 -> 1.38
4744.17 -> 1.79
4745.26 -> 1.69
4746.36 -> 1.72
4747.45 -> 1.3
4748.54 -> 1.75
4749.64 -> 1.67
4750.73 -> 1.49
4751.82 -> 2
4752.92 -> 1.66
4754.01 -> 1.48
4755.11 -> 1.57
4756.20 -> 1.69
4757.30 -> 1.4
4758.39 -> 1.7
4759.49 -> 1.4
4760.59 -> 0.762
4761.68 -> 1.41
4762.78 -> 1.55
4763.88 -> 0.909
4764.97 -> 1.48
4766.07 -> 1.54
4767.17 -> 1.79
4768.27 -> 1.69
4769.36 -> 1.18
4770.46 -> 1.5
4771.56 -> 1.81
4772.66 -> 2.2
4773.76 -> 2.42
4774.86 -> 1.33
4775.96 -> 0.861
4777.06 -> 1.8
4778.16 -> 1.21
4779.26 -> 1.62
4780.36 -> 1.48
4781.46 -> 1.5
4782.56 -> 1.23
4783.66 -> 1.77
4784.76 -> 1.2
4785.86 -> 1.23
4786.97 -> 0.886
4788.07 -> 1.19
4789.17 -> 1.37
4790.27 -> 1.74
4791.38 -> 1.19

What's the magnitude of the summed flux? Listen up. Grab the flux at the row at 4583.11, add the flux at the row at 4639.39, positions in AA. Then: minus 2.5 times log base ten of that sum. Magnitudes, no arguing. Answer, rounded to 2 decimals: -1.16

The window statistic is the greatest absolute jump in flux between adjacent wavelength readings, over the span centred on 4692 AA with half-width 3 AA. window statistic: 0.55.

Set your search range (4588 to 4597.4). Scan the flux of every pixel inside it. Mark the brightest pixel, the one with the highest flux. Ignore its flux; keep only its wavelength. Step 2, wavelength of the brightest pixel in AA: 4593.68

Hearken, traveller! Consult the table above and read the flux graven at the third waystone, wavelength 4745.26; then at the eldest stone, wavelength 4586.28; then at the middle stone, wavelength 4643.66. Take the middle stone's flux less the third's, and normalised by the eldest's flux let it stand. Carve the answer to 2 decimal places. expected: -0.17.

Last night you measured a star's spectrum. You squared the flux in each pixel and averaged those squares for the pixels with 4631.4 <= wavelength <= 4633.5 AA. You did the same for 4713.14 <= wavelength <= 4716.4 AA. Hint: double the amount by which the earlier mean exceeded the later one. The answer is -1.6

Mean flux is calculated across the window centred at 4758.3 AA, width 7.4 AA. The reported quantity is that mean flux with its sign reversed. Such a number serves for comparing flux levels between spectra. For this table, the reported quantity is -1.42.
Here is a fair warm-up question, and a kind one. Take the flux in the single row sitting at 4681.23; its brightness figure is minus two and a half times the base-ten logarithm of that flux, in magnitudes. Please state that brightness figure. -0.33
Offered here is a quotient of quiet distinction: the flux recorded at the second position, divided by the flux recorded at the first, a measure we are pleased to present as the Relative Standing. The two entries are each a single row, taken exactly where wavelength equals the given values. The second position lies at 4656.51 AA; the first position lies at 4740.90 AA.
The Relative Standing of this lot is 1.08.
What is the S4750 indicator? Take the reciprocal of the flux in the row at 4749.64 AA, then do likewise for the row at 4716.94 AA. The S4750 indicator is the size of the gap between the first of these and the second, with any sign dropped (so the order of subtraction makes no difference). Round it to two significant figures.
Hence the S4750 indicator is 0.16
